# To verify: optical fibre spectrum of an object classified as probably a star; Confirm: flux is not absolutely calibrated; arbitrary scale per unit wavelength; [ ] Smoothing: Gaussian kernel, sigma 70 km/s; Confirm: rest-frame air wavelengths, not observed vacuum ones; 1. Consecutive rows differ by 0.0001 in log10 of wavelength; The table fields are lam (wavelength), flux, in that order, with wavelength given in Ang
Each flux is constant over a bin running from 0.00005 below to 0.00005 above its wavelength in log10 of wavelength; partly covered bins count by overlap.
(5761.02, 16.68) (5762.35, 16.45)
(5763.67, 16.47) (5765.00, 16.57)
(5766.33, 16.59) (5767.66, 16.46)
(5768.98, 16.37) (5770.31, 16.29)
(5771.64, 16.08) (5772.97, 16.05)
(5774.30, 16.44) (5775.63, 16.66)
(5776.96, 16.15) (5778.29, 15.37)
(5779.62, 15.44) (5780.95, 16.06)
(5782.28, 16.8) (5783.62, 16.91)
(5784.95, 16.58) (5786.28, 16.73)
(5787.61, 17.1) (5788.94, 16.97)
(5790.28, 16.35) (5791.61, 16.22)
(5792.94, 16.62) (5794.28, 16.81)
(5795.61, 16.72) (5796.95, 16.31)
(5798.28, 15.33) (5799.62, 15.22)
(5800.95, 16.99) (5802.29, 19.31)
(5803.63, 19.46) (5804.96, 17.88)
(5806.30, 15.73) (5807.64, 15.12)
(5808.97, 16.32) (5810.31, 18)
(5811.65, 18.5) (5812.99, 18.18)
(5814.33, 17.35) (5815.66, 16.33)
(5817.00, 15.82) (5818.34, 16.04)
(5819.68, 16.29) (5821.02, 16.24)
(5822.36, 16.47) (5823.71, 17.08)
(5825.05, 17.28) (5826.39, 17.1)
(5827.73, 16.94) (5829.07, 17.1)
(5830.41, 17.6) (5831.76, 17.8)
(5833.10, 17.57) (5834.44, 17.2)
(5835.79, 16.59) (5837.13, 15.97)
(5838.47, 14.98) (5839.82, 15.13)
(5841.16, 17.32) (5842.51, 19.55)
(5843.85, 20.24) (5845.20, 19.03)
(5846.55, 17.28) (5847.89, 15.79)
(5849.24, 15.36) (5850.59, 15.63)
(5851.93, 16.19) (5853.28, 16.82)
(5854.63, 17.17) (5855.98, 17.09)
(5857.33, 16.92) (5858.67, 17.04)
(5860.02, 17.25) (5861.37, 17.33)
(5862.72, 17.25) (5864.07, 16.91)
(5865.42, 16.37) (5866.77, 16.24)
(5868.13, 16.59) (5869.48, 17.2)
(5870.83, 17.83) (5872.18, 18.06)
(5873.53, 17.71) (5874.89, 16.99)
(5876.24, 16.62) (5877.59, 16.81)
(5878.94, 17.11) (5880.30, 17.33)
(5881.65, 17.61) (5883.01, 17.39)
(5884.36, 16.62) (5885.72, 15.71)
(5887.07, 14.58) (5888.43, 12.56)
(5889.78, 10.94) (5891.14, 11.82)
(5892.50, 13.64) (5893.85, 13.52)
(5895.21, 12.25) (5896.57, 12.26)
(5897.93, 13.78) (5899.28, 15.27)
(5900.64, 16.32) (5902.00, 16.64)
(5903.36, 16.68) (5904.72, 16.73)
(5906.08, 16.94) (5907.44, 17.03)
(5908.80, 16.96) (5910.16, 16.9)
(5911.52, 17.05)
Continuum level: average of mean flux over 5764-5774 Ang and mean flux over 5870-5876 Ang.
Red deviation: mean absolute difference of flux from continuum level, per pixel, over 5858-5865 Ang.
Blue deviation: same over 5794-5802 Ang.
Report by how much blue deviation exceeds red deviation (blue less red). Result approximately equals 0.6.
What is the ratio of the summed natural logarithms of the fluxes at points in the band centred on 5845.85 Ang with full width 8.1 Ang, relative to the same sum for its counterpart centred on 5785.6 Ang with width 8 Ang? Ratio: 1.02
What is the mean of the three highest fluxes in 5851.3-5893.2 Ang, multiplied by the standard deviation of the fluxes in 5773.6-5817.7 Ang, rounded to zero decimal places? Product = 19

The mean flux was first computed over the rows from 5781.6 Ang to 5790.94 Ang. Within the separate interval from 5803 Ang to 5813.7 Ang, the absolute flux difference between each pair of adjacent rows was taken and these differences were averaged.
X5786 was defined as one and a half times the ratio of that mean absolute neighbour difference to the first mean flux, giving 0.10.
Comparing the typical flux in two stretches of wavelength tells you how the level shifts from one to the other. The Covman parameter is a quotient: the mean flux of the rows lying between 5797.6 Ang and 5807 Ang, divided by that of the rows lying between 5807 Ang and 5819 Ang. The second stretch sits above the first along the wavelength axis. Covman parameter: 1.02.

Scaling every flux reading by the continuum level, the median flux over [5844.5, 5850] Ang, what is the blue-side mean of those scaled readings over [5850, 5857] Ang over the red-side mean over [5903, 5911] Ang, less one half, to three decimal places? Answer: 0.483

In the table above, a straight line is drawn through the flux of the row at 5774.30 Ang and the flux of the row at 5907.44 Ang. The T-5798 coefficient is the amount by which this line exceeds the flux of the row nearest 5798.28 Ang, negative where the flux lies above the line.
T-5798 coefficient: 1.22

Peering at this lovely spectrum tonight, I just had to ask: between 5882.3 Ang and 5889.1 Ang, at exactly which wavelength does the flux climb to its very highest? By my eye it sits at 5883.01 Ang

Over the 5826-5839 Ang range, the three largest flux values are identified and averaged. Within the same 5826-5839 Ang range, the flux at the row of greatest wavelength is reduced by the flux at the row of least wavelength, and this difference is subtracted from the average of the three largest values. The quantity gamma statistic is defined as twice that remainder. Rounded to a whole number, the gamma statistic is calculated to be 40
